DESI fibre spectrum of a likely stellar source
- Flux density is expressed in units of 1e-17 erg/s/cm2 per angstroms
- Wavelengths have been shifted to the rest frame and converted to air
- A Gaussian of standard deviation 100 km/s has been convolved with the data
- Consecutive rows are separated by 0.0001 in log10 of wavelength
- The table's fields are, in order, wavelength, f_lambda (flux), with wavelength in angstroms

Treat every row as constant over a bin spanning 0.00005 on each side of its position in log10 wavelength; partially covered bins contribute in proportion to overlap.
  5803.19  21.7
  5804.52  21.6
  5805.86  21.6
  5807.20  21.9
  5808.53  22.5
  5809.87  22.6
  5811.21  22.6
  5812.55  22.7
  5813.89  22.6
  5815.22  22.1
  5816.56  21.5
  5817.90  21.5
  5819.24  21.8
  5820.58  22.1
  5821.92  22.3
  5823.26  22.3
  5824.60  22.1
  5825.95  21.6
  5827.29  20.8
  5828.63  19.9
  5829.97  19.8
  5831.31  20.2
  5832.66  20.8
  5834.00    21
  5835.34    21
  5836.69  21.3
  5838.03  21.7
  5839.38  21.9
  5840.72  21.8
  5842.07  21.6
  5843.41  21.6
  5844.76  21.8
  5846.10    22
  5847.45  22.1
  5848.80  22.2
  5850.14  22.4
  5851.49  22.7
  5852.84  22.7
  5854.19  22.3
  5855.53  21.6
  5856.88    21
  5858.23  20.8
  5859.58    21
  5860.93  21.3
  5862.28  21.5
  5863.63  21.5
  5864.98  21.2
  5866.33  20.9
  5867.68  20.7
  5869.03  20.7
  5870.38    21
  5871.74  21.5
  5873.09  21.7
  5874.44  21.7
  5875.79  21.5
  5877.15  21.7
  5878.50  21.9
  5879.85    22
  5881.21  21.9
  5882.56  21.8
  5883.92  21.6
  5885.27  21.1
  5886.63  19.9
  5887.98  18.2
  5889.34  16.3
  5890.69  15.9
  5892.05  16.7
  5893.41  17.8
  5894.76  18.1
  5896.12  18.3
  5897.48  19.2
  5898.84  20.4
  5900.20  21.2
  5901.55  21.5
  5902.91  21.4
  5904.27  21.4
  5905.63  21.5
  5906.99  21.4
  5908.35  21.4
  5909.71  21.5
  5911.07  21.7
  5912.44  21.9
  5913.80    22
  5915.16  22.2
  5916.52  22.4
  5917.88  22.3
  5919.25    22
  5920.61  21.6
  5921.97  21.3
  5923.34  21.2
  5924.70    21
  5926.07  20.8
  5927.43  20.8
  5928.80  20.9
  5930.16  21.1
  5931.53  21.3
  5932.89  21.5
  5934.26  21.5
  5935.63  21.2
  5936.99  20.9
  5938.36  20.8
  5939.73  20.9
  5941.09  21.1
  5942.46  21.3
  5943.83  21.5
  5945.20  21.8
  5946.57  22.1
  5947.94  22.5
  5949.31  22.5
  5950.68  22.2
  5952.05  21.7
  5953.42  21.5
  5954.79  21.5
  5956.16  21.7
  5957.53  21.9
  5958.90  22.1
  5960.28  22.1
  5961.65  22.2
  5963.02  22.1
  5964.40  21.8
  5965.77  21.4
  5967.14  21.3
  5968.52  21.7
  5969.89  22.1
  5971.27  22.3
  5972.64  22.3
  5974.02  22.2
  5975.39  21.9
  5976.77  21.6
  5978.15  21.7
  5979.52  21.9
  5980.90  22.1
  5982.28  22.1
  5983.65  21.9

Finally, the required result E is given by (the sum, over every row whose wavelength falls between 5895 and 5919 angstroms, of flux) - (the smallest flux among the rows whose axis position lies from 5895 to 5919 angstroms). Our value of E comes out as 343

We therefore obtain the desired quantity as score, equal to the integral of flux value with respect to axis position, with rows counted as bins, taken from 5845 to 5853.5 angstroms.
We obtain 190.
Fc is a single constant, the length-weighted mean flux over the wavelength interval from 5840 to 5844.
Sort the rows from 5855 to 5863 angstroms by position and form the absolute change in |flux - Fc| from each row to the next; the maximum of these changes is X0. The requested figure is 0.60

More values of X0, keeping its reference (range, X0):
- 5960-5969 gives 0.40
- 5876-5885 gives 0.20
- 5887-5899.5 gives 1.90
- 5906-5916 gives 0.20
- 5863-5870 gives 0.30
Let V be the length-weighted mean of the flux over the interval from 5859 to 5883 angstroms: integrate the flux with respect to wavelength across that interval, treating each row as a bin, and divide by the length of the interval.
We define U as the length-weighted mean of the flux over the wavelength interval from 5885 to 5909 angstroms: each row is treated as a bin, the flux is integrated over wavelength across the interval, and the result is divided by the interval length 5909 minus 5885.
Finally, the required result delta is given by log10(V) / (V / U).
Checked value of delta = 1.21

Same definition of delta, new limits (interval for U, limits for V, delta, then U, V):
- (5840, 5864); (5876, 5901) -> 1.43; 21.78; 19.7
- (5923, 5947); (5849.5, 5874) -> 1.31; 21.20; 21.5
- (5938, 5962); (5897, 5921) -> 1.35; 21.75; 21.5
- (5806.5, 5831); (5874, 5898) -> 1.43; 21.80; 19.7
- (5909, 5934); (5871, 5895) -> 1.40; 21.52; 20.1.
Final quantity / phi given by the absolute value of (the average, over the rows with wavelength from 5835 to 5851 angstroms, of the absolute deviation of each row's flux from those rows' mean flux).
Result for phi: 0.3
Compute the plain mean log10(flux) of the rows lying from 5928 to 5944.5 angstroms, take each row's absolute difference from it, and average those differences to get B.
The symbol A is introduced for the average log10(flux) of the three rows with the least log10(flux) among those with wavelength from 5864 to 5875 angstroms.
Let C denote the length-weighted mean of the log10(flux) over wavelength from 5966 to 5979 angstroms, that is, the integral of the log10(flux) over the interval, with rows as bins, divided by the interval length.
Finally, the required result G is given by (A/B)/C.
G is 221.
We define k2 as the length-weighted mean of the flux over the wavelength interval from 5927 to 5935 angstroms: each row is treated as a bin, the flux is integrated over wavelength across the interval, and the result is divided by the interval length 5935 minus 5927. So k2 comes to 21.2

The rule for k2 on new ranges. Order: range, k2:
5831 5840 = 21.1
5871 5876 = 21.6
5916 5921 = 22.1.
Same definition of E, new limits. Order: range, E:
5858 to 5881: 342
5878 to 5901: 316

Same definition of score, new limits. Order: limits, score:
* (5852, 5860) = 173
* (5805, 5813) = 178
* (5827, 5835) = 164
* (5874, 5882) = 174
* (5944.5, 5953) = 188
